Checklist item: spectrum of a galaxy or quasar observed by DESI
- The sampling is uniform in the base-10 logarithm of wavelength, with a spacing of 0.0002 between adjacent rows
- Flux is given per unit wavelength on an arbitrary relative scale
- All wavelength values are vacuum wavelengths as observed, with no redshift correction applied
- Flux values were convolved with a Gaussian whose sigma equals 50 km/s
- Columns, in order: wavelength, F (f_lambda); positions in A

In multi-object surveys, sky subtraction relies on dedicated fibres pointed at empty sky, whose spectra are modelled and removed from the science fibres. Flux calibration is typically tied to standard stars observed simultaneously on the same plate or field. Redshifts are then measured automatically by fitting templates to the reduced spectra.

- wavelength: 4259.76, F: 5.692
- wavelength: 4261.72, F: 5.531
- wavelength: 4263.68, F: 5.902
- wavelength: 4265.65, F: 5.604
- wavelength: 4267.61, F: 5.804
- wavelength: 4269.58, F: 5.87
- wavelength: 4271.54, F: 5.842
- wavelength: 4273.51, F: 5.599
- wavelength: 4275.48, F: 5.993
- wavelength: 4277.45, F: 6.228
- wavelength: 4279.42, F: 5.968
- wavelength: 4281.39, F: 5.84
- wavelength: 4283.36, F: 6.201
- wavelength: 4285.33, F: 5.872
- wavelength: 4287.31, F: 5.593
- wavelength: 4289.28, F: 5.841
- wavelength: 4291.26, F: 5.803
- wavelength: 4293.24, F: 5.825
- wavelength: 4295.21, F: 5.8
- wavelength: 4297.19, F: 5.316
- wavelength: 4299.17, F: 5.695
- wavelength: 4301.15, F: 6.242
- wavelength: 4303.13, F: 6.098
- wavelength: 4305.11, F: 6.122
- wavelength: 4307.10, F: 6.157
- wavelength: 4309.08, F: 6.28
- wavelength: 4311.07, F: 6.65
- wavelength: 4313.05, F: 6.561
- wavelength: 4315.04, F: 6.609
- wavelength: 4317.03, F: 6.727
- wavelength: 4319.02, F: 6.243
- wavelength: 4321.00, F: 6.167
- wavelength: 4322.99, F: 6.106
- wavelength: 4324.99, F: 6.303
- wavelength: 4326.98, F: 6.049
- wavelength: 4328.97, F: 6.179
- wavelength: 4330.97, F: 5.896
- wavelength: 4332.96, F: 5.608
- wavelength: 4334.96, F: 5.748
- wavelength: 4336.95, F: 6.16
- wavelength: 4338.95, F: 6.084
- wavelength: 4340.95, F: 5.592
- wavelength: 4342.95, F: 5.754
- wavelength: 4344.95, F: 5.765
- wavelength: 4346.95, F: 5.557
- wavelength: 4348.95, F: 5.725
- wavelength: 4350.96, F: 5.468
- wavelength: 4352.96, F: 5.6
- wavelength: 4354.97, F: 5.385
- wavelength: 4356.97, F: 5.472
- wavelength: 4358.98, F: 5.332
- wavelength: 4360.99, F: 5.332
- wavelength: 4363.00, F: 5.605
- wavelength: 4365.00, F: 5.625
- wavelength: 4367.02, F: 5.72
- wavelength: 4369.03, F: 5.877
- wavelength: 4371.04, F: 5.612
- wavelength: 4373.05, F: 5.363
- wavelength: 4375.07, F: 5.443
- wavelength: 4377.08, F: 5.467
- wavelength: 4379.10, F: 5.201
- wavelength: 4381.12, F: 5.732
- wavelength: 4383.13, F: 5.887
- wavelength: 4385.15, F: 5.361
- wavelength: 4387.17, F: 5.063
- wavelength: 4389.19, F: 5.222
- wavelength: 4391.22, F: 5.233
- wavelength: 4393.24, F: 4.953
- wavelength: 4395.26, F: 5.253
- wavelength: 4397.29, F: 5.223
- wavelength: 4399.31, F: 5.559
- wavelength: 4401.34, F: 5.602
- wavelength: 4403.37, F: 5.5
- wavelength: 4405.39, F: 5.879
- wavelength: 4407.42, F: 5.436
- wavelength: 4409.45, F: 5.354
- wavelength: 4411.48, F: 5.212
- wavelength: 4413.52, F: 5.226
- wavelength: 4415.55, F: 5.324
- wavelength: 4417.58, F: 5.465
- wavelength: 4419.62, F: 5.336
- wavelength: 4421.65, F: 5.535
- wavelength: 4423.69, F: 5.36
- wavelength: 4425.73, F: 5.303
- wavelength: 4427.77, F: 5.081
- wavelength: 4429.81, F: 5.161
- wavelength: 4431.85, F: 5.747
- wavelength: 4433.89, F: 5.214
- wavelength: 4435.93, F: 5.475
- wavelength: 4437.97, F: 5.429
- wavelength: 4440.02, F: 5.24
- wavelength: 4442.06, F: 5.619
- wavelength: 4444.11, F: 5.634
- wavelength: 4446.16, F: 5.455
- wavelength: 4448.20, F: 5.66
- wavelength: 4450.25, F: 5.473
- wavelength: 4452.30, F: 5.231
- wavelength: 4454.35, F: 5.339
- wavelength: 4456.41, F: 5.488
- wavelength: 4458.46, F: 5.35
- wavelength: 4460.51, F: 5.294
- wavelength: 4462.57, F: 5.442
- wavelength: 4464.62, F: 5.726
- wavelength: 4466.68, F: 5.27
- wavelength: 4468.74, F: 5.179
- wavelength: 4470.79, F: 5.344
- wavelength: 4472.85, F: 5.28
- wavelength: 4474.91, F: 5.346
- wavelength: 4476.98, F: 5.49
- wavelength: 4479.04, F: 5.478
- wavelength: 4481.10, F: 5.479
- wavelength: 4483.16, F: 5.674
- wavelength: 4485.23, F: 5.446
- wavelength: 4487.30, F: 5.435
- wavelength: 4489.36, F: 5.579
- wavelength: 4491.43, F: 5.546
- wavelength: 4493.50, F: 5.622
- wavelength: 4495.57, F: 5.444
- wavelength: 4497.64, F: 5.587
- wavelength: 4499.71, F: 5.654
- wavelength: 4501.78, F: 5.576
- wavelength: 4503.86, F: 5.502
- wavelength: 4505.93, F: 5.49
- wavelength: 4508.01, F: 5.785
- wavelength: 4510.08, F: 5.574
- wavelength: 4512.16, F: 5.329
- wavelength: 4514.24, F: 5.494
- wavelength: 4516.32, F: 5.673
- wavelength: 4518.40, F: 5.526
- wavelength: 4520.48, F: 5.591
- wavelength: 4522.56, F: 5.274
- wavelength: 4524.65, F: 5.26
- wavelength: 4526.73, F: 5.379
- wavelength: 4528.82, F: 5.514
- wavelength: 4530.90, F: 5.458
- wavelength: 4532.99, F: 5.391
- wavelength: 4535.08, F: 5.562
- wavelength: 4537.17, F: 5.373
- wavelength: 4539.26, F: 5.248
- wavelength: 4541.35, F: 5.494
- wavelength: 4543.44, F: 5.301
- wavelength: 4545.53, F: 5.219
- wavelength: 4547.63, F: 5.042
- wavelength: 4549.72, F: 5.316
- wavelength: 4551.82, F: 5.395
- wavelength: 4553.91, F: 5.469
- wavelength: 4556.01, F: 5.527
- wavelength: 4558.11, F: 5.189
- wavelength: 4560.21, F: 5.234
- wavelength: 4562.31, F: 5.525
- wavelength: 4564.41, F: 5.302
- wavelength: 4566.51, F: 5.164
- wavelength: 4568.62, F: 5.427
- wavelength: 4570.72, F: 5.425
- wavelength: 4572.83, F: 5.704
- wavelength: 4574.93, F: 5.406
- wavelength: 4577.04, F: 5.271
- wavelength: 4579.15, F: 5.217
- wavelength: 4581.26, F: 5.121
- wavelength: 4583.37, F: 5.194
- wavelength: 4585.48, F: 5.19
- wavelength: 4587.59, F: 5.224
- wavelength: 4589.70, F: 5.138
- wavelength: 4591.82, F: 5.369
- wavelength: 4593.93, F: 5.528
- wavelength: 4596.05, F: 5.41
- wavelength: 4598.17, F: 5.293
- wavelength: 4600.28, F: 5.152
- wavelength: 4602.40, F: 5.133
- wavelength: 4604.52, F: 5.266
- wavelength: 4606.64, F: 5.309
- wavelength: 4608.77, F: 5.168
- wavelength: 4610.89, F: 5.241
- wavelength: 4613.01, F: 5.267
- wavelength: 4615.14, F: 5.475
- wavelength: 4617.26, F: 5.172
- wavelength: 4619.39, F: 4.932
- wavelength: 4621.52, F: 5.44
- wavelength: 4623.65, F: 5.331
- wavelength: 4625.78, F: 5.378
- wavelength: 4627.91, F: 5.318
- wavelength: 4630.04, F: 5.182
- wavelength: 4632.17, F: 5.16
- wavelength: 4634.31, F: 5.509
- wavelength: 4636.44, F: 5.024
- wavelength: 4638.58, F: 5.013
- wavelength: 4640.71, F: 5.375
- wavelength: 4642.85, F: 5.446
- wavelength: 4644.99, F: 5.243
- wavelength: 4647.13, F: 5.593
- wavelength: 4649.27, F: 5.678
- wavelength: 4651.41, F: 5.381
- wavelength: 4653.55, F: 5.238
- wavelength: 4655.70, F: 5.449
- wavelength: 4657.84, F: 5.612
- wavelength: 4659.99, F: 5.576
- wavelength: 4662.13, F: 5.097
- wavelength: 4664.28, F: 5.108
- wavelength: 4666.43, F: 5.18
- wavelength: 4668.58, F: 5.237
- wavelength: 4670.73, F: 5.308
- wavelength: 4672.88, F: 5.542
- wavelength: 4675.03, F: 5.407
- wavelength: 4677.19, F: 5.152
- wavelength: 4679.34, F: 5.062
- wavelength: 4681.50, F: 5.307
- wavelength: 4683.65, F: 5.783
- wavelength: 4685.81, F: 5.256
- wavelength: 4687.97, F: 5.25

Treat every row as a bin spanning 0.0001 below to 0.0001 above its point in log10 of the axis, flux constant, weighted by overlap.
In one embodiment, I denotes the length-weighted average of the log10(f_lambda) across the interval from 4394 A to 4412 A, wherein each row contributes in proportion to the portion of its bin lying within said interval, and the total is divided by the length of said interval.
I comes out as 0.736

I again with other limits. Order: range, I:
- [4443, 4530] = 0.738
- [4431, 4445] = 0.738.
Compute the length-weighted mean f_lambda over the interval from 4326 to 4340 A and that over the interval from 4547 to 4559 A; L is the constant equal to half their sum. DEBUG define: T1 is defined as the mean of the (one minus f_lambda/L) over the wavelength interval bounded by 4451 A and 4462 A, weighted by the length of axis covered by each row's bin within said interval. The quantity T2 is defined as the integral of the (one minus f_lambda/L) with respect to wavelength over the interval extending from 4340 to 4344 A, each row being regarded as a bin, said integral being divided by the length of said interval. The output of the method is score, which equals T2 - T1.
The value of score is -0.06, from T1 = 0.053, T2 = -0.005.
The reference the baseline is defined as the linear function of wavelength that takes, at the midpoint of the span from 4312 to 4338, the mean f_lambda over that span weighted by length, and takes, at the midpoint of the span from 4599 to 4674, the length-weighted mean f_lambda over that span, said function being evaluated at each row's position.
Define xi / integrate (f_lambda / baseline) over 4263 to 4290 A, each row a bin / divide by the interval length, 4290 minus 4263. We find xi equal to 0.929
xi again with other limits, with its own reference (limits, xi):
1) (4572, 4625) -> 0.976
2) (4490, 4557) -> 0.971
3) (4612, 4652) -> 0.999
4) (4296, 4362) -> 0.962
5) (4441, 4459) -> 0.939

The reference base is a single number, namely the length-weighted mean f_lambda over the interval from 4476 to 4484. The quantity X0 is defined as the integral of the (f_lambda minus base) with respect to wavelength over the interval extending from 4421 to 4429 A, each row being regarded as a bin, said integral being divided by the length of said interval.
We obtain -0.2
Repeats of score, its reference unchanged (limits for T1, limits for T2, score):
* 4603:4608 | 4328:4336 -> -0.10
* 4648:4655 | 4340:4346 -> -0.05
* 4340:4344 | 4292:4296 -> -0.02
